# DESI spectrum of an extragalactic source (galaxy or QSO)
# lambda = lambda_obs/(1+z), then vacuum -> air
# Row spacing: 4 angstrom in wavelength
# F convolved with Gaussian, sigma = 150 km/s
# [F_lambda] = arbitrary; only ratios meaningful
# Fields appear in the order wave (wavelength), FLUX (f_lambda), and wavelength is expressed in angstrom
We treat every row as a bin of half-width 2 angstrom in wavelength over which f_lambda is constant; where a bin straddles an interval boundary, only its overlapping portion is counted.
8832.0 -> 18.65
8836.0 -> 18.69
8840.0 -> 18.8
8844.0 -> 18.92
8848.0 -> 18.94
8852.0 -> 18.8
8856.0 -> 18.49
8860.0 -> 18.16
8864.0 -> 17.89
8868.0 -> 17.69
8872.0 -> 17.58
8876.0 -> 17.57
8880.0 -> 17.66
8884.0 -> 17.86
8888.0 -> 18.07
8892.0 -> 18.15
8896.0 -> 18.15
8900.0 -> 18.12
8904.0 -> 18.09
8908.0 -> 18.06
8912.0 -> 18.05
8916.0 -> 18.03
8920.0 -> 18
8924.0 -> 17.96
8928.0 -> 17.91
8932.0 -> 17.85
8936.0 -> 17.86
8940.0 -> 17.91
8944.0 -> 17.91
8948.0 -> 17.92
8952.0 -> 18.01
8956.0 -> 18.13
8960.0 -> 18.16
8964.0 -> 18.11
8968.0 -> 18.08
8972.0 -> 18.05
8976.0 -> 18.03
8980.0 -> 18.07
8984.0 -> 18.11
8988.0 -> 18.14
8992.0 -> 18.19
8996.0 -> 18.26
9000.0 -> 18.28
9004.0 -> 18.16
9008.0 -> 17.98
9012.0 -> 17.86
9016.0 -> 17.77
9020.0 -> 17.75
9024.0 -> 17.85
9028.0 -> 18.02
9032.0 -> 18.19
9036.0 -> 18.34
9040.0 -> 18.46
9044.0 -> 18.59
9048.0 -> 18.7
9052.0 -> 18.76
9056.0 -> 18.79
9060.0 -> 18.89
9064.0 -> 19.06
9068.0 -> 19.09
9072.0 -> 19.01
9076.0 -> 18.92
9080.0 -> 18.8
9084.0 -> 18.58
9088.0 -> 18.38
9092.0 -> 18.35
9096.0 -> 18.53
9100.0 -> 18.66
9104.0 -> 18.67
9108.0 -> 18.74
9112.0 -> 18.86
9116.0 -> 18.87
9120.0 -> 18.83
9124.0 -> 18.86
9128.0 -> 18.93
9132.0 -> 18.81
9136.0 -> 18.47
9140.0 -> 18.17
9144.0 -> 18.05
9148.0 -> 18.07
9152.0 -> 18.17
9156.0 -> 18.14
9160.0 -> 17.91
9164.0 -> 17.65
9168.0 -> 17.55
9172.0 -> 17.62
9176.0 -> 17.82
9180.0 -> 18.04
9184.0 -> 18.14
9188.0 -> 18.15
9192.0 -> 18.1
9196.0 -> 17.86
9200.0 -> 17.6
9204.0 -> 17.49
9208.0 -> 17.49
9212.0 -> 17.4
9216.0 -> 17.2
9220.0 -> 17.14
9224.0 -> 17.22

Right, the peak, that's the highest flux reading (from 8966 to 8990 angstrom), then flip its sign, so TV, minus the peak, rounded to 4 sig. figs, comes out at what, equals -18.14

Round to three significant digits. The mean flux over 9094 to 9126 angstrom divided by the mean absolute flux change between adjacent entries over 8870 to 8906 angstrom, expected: 231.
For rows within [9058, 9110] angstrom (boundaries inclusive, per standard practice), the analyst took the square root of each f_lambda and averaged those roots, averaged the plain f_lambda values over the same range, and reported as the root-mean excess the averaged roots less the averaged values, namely -14.4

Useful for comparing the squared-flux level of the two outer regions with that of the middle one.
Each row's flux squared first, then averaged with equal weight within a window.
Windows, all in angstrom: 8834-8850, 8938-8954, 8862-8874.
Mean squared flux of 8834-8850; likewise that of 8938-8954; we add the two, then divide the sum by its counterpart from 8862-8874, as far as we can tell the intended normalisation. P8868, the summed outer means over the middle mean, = 2.15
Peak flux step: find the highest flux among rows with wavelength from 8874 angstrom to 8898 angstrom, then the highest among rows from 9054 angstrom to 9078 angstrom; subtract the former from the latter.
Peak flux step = 0.9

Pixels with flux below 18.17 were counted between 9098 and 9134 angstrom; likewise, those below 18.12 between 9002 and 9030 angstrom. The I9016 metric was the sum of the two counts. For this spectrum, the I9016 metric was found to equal 6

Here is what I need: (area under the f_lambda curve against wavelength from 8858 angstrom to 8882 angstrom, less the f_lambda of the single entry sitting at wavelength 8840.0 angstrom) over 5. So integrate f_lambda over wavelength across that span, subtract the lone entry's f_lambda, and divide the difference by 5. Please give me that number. 81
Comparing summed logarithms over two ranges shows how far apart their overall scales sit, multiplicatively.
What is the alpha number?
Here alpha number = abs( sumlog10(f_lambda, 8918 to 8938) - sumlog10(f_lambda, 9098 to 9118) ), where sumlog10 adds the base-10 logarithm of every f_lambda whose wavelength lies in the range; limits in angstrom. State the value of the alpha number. 0.10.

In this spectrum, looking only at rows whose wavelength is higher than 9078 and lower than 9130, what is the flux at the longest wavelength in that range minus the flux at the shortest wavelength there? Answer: 0.1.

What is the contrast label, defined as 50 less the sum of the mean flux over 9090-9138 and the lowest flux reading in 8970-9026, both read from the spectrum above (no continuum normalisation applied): 13.5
